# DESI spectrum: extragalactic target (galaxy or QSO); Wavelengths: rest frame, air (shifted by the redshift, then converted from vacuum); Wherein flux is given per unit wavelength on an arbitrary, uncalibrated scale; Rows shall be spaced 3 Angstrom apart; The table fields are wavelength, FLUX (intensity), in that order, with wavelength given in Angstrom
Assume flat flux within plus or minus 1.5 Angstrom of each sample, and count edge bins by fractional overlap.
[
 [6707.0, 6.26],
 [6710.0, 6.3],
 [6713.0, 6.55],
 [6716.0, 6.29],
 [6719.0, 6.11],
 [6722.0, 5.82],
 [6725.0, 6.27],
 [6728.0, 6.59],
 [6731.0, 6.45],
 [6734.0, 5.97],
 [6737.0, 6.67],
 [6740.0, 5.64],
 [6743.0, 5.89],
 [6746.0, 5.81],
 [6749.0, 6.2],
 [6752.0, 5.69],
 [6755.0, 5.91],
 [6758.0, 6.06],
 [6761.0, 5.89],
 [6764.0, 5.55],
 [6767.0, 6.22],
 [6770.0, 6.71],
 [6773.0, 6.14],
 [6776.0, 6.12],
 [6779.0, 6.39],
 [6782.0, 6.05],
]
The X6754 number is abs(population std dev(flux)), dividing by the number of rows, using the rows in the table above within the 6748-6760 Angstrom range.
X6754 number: 0.19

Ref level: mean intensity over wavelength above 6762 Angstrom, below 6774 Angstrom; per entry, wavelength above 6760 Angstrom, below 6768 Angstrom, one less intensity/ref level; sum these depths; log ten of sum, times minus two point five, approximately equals 2.2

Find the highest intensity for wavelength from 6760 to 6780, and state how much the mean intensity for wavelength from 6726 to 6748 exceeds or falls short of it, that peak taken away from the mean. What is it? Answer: -0.56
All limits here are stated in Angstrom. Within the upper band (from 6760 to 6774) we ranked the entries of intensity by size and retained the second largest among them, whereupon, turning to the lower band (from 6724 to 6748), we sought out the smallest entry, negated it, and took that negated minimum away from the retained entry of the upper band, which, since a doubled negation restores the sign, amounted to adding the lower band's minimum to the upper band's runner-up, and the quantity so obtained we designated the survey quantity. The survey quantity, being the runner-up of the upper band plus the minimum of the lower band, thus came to 11.86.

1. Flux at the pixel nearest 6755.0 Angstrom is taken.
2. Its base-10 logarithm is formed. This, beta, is 0.772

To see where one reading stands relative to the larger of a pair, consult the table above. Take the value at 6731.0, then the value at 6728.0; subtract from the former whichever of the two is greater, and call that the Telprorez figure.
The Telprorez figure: -0.14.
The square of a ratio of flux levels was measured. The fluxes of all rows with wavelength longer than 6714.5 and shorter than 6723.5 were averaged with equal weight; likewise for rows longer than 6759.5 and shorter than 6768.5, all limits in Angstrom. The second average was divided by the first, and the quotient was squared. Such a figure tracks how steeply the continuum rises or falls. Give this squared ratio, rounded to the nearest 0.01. 0.94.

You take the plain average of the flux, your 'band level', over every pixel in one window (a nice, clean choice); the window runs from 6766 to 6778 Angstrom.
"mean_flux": 6.30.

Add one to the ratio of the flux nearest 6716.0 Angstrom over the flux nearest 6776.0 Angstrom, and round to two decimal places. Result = 2.03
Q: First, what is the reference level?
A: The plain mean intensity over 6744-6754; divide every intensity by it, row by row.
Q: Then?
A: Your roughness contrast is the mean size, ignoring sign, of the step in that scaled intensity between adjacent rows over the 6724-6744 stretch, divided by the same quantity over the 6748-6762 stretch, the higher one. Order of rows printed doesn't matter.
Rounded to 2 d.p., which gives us 1.85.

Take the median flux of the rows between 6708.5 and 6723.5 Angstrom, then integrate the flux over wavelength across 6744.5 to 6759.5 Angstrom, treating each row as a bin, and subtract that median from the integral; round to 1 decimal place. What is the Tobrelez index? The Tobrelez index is 82.7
